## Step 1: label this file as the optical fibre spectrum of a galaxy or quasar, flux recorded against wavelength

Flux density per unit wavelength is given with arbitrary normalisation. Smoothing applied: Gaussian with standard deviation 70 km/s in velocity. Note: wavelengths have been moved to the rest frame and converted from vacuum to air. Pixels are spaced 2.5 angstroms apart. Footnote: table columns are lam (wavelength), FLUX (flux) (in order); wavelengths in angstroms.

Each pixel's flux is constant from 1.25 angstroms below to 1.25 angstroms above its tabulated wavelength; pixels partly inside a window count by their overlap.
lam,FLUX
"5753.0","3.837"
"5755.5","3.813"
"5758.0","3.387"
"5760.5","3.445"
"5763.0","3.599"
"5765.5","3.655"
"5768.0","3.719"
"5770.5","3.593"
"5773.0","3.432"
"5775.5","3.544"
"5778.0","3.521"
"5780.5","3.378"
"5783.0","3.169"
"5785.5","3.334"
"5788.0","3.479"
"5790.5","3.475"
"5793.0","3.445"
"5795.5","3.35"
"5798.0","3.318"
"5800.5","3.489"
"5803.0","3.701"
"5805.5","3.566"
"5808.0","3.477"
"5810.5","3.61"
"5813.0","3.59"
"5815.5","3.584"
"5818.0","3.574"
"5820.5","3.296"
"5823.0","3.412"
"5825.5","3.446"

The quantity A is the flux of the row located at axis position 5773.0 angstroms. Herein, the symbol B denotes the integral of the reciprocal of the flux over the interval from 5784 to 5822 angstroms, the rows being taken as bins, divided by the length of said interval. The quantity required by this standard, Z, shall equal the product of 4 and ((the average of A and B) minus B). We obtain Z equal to 6.3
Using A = 3.432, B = 0.2874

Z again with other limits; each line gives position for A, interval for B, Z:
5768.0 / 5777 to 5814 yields 6.9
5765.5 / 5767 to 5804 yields 6.7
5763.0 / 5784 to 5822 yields 6.6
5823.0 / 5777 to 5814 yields 6.2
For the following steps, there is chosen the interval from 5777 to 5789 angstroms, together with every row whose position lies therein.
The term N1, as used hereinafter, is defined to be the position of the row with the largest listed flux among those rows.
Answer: 5778.0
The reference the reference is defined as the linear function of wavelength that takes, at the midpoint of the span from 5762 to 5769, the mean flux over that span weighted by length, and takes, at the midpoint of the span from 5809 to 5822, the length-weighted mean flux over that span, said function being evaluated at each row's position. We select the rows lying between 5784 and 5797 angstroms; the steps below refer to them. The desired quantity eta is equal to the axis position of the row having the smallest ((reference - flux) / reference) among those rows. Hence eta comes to 5790.5 angstroms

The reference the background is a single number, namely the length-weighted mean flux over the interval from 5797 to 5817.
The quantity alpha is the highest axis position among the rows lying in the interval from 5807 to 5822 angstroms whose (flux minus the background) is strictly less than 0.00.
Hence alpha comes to 5820.5 angstroms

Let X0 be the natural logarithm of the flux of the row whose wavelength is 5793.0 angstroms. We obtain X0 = 1.24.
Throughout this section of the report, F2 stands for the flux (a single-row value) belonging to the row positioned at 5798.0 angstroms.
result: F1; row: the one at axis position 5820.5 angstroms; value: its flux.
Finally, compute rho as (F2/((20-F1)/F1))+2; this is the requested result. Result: 2.65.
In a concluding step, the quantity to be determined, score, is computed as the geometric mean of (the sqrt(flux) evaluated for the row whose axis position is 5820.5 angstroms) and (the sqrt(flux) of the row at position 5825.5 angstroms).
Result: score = 1.84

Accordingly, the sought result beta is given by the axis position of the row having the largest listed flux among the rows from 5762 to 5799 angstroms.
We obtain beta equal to 5768.0 angstroms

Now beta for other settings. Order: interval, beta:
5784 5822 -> 5803.0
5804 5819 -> 5810.5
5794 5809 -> 5803.0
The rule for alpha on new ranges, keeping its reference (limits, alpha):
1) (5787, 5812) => 5808.0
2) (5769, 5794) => 5793.0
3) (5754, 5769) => 5760.5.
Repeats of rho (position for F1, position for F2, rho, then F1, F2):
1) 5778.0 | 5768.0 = 2.79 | 3.521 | 3.719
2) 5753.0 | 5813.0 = 2.85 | 3.837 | 3.59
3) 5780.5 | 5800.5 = 2.71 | 3.378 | 3.489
